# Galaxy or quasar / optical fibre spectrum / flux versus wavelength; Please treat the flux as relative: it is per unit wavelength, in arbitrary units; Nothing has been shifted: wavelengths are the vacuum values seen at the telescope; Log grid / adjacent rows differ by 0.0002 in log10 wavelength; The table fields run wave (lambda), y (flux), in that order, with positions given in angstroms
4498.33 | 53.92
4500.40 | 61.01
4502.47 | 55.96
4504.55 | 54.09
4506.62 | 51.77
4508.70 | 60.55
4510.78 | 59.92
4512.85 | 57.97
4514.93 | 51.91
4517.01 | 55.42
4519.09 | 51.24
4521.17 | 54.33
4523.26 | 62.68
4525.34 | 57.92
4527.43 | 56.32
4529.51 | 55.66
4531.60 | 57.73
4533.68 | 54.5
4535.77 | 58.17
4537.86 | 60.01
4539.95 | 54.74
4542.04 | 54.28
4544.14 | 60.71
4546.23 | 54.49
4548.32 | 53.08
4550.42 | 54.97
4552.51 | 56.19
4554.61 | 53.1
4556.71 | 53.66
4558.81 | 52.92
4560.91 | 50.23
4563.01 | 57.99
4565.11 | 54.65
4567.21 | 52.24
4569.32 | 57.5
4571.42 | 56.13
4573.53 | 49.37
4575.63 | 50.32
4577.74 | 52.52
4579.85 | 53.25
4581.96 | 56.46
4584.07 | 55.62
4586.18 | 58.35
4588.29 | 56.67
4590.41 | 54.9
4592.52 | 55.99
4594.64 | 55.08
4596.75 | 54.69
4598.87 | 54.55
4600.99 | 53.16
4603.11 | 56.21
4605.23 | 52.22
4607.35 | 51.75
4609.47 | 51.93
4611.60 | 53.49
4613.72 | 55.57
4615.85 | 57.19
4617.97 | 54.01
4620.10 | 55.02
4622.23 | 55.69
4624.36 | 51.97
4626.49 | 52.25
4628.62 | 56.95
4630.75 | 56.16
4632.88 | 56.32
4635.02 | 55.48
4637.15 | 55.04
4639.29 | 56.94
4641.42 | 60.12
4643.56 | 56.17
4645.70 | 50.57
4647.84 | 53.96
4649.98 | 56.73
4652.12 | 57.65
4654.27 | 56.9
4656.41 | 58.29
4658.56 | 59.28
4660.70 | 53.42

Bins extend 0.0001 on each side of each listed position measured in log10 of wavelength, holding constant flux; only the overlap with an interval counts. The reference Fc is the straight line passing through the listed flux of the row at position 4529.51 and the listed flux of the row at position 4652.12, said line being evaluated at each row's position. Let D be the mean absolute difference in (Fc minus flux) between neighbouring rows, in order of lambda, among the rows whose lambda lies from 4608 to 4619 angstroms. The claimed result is 2.09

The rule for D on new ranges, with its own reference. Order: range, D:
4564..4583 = 2.85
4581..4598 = 1.36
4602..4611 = 1.56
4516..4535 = 3.50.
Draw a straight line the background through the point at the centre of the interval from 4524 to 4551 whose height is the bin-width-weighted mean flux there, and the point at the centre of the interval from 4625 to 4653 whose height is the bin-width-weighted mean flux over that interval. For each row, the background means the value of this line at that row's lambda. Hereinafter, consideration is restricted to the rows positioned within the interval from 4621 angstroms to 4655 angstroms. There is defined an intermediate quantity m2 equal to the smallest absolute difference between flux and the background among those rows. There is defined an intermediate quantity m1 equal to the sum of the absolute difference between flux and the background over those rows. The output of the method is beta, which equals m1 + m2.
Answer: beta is 28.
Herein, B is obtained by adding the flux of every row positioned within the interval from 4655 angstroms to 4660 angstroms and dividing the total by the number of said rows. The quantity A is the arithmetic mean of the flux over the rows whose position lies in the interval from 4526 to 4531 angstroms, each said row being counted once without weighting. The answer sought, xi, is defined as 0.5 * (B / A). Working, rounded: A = 56.0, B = 58.8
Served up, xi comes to 0.525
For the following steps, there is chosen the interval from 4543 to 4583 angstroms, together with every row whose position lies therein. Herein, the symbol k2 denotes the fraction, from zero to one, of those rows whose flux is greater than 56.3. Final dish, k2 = 0.21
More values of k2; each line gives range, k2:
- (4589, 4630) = 0.11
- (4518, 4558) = 0.37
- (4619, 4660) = 0.47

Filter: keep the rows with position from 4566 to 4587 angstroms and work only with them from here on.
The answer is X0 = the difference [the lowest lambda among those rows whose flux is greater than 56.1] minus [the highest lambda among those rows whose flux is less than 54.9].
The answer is -10.5 angstroms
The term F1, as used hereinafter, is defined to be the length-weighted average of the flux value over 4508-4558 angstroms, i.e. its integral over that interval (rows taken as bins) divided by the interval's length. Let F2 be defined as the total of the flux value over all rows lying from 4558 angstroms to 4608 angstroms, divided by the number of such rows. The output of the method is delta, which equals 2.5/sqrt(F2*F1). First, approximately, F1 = 56.2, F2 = 54.3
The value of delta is 0.0453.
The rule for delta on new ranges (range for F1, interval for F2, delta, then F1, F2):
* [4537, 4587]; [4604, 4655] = 0.0456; 54.7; 55.0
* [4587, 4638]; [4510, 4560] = 0.0452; 54.7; 55.9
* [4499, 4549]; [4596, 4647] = 0.0450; 56.4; 54.7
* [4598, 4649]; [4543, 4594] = 0.0457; 54.7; 54.6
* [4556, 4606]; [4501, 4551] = 0.0452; 54.4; 56.2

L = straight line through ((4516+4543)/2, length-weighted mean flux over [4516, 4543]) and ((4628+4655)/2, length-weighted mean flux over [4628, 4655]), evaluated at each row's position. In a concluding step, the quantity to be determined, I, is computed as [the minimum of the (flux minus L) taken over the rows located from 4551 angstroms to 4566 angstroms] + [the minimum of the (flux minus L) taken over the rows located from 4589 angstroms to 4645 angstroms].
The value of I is -10.5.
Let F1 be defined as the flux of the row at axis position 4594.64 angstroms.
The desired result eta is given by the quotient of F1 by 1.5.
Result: 36.7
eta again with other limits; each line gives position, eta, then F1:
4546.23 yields 36.3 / 54.49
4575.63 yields 33.5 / 50.32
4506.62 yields 34.5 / 51.77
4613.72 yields 37.0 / 55.57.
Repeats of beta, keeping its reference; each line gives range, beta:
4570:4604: 31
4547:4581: 48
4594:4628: 33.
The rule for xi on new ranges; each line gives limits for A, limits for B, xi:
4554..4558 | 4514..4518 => 0.503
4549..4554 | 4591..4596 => 0.500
